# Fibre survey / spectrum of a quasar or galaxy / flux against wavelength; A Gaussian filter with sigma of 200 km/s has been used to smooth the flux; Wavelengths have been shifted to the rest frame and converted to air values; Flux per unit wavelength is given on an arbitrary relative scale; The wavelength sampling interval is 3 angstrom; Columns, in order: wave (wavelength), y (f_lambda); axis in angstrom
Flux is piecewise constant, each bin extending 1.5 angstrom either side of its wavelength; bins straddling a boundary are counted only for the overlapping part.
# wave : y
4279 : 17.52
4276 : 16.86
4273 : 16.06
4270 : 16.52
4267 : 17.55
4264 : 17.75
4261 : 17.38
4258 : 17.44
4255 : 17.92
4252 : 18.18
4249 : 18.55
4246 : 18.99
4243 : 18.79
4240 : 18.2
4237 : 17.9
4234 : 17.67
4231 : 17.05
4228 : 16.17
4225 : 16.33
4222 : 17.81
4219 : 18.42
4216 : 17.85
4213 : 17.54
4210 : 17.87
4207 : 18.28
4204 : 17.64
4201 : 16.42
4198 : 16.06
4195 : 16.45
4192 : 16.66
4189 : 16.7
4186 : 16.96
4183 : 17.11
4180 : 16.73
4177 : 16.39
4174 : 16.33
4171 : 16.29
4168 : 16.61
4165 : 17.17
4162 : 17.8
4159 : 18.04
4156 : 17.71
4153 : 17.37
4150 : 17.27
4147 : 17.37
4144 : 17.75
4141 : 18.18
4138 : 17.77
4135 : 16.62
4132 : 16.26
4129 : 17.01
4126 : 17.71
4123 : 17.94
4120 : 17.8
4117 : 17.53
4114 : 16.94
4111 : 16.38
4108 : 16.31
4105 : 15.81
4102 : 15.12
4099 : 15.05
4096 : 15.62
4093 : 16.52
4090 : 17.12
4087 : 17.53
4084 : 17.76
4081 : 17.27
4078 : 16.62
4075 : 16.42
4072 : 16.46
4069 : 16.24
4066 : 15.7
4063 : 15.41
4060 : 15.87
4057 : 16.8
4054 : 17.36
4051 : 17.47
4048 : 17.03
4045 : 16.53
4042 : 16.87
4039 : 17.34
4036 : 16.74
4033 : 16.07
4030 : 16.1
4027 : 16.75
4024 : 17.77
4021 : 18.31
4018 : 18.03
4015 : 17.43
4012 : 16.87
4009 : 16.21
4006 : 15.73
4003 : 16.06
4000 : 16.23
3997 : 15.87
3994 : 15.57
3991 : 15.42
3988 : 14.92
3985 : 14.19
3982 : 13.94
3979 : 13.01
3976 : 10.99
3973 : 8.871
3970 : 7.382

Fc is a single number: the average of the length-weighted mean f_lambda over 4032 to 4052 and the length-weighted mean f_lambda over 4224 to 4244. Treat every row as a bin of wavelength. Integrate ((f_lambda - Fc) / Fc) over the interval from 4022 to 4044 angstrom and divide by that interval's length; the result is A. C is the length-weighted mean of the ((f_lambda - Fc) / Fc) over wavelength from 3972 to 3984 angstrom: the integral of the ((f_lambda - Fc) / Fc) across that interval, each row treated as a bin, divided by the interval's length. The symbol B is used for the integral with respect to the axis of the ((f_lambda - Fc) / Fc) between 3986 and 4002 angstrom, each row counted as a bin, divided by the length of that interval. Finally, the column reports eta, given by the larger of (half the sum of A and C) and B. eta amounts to -0.092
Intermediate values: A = -0.019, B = -0.09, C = -0.30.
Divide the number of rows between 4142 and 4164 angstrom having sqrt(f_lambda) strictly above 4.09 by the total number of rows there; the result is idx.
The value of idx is 1.0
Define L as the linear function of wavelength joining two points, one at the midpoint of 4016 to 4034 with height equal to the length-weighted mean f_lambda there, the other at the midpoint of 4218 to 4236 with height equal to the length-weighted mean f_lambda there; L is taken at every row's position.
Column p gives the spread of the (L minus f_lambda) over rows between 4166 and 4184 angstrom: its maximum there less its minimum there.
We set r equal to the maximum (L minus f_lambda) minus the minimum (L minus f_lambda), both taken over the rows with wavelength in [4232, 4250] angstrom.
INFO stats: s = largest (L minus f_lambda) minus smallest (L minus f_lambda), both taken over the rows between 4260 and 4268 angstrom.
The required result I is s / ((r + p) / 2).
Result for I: 0.35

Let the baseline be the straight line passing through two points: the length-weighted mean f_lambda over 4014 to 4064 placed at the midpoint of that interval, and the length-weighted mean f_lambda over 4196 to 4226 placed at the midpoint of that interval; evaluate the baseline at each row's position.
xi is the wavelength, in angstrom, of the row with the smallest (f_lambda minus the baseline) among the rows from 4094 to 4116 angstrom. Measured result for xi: 4099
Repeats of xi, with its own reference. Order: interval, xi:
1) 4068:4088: 4069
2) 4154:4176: 4171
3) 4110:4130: 4111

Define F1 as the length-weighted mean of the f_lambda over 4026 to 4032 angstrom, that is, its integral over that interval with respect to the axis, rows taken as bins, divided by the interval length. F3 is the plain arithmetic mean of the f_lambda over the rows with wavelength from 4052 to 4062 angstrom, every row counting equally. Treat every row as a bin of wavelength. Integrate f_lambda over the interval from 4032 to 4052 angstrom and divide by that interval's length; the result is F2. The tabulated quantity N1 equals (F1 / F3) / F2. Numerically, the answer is 0.058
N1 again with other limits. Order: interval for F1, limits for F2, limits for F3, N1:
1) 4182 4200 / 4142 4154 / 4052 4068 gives 0.059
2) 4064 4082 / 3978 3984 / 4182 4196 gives 0.072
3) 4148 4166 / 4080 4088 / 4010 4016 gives 0.058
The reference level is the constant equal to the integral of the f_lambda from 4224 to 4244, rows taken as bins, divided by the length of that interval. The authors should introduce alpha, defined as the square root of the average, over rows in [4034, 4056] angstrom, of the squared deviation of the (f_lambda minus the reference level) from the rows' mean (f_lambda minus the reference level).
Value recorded 0.3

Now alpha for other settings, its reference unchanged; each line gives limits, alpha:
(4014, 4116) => 0.8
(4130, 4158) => 0.6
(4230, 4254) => 0.6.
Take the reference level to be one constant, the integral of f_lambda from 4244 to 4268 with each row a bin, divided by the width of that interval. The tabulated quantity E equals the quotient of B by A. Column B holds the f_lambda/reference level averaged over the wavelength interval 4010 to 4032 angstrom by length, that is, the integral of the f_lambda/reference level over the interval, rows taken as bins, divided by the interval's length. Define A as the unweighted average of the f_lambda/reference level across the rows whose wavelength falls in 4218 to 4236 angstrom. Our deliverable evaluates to 1.00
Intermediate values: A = 0.96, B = 0.96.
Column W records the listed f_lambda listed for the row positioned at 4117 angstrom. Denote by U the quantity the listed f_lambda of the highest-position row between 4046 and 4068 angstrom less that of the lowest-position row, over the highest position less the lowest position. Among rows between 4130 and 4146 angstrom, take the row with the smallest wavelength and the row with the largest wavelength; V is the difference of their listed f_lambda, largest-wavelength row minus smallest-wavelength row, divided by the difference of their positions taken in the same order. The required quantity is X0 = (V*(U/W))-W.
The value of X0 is -17.5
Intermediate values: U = -0.07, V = 0.12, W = 17.53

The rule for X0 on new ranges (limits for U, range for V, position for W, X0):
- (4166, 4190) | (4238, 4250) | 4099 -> -15.0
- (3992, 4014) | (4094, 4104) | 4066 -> -15.7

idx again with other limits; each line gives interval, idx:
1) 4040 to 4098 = 0.5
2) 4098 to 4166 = 0.7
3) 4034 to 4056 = 0.9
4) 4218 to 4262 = 0.9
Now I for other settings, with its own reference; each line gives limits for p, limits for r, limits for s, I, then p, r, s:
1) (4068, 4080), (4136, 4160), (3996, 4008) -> 0.78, 0.4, 0.9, 0.50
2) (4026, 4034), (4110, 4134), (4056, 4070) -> 1.18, 0.7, 1.7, 1.39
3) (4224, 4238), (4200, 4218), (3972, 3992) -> 3.65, 1.7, 1.9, 6.55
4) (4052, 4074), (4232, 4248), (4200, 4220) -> 1.22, 2.0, 1.3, 2.00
